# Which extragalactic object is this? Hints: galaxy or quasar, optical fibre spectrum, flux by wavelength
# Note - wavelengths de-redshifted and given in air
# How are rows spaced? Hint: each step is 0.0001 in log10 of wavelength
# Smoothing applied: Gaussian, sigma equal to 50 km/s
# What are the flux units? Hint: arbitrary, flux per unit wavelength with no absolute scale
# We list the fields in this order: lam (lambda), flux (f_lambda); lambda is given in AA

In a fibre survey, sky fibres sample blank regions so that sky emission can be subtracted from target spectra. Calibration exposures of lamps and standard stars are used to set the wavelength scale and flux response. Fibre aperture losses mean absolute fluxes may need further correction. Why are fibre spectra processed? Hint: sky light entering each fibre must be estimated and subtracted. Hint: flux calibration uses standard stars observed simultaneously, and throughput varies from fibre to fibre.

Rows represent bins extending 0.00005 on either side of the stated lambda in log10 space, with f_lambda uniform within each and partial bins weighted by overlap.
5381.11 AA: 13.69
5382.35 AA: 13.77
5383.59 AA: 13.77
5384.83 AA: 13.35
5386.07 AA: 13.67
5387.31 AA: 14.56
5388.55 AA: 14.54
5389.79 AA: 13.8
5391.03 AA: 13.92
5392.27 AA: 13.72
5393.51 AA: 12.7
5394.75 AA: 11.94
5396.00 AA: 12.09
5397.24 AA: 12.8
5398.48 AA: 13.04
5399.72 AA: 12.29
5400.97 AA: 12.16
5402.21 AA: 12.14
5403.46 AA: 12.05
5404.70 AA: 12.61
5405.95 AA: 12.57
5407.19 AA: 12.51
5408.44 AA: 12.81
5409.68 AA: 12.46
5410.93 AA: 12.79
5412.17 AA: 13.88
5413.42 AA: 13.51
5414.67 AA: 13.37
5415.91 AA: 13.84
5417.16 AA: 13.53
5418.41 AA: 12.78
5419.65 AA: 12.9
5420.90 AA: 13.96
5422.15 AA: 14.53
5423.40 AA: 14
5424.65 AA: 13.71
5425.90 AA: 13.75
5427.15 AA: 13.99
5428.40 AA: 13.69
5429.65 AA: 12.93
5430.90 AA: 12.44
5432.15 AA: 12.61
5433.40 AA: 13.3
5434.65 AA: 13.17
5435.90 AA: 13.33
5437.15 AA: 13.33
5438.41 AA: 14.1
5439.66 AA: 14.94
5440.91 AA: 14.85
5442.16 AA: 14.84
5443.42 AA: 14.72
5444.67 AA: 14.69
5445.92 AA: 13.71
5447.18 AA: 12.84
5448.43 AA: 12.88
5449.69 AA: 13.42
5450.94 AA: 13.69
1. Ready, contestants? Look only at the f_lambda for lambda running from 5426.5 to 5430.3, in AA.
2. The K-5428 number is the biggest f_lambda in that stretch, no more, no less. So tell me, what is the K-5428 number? 13.99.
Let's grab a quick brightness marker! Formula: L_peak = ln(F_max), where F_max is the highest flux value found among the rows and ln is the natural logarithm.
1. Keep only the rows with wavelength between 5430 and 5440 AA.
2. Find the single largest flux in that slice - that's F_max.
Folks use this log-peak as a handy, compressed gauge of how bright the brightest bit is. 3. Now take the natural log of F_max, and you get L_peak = 2.70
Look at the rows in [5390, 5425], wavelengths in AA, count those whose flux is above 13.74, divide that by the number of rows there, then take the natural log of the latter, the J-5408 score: -1.5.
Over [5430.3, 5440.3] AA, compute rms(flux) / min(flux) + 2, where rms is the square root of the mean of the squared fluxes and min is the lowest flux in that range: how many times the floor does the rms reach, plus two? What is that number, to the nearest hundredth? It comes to 3.08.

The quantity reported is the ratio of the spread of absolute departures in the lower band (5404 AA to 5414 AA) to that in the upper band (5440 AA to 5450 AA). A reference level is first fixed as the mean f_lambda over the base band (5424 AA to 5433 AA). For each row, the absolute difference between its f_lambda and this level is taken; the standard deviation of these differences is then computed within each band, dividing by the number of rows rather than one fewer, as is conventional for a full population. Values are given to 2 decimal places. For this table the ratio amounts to 0.34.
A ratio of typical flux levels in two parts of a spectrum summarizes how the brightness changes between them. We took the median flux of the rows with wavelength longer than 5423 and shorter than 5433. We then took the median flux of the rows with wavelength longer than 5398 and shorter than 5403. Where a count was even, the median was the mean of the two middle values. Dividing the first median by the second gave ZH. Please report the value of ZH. 1.12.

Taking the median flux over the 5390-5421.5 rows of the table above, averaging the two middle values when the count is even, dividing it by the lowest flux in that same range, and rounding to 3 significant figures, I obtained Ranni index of 1.07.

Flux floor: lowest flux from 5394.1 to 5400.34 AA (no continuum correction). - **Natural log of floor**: 2.48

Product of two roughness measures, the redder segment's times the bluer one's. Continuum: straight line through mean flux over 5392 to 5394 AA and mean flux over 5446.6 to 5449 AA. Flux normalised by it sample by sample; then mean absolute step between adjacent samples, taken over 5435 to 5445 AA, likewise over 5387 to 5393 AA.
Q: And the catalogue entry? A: 0.0004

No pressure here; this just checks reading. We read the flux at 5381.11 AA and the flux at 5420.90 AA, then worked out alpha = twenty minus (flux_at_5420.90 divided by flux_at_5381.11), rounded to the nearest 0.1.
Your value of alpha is 19.0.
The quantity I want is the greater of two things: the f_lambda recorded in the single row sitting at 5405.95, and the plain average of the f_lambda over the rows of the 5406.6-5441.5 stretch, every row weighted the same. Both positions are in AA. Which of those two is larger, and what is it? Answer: 13.5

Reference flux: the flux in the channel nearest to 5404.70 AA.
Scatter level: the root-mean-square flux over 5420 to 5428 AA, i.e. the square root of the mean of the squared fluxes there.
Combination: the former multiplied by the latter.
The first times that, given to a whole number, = 176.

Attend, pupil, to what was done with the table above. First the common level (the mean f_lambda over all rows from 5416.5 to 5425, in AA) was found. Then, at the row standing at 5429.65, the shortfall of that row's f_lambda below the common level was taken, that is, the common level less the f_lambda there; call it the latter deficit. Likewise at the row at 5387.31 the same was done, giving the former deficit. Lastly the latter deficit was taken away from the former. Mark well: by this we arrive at -1.6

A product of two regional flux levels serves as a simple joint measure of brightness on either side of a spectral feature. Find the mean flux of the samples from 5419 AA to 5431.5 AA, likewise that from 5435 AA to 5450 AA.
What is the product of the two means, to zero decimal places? 190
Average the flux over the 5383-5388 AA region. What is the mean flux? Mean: 13.8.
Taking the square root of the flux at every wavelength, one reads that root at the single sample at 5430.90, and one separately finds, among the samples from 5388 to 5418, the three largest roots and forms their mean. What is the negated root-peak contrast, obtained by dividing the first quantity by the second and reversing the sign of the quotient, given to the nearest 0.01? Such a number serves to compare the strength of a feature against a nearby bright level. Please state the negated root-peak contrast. -0.94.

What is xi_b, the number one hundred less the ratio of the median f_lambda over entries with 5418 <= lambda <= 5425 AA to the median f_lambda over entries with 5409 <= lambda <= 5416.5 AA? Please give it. 99.0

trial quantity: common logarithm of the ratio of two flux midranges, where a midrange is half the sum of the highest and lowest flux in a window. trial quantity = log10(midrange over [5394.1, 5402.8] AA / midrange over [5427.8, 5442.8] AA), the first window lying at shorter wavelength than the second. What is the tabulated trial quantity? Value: -0.040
